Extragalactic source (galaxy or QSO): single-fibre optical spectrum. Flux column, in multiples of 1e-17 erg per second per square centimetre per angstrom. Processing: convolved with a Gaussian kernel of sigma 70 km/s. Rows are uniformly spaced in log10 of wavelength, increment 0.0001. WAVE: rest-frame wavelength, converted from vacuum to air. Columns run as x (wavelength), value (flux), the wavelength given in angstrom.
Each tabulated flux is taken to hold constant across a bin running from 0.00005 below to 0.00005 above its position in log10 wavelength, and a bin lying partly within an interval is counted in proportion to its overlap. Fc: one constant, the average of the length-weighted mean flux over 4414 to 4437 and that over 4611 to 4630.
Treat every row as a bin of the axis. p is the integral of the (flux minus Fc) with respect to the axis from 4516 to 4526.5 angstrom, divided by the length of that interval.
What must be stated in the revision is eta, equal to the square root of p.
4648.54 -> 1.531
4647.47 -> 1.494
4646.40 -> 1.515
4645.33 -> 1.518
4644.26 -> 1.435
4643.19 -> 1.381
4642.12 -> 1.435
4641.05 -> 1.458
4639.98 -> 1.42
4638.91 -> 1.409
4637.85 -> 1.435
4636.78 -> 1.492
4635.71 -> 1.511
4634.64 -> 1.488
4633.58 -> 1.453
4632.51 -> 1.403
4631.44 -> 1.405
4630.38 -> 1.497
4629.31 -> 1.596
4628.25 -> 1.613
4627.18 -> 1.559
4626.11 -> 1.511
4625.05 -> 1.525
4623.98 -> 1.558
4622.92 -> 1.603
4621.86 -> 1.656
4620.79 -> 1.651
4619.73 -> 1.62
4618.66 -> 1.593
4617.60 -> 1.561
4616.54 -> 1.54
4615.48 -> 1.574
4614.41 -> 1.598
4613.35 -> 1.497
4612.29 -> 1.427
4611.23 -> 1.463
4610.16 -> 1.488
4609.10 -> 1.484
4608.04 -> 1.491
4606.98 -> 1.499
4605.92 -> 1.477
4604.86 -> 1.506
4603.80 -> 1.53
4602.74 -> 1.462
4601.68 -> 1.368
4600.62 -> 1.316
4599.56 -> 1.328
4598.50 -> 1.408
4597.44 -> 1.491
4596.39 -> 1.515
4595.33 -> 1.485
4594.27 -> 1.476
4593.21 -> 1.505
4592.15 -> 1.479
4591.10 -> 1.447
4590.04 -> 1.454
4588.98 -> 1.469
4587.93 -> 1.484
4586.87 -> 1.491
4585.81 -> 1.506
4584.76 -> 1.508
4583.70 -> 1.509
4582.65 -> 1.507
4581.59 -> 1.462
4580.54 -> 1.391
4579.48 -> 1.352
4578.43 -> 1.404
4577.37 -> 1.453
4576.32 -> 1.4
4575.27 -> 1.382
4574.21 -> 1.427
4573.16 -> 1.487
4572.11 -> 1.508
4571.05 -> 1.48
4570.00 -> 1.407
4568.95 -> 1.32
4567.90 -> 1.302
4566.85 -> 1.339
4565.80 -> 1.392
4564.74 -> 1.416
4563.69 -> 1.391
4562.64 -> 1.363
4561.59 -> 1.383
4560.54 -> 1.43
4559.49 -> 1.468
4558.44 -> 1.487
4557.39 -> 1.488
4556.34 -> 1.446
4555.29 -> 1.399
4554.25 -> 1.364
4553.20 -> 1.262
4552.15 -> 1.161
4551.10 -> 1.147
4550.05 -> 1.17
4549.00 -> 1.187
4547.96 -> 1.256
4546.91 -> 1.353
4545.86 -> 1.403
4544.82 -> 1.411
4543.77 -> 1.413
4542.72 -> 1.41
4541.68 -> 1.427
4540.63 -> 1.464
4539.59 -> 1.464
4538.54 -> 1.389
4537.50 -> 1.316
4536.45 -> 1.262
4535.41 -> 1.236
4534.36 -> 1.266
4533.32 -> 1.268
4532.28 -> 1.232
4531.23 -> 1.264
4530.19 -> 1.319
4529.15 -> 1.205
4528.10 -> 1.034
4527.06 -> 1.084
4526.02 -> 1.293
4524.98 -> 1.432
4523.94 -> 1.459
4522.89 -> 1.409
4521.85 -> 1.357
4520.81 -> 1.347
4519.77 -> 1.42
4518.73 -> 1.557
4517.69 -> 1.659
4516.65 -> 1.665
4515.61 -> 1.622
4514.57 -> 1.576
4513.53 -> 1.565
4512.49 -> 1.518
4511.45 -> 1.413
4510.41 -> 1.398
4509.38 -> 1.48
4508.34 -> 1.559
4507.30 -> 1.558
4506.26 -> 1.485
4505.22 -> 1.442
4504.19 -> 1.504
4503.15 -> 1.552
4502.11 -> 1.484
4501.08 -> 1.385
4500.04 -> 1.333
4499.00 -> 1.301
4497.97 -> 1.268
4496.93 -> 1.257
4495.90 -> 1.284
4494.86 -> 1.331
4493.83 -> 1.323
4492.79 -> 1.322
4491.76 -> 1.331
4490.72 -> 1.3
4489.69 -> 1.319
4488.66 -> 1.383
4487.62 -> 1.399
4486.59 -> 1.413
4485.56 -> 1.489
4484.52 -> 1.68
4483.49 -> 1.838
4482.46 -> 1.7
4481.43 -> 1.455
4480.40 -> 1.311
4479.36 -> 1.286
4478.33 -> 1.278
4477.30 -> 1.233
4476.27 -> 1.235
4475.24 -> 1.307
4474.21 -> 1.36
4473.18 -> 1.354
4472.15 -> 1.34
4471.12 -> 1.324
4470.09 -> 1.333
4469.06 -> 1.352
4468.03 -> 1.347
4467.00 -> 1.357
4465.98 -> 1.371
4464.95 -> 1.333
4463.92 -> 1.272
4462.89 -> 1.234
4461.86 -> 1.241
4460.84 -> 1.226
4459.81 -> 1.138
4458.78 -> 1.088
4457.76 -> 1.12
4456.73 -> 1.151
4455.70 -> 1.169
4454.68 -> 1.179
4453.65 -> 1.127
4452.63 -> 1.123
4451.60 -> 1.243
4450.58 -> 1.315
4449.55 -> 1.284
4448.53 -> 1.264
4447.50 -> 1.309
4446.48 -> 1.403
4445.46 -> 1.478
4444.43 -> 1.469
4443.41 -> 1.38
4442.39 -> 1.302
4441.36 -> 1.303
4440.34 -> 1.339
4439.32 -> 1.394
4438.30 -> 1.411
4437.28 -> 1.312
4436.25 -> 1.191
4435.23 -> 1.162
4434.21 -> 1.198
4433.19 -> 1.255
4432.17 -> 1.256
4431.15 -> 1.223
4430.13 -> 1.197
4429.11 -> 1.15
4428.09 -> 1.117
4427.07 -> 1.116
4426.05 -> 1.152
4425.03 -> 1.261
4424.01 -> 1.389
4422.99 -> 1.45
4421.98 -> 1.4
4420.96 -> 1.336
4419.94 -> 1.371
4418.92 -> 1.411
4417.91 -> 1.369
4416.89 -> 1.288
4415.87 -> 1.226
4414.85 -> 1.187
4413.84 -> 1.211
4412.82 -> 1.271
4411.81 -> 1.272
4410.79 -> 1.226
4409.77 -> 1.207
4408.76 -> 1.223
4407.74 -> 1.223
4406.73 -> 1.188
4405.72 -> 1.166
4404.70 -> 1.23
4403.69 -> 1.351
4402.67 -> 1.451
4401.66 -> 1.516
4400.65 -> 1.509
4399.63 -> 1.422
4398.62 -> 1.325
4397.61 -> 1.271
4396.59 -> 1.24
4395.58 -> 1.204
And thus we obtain 0.22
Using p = 0.05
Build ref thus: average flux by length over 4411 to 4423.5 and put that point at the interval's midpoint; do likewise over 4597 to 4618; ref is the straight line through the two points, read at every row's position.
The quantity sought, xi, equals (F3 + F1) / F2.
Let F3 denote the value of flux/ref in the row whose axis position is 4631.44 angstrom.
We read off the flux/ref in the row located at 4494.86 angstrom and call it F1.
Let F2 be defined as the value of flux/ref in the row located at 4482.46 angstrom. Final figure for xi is 1.53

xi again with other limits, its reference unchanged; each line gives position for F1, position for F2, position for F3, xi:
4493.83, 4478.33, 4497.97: 2.01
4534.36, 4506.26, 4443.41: 1.80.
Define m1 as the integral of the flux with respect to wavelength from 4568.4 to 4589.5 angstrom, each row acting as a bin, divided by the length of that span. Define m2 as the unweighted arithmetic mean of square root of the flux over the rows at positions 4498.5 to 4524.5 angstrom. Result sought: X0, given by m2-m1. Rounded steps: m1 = 1.45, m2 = 1.22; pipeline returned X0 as -0.23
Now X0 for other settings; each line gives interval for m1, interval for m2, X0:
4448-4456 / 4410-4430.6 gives -0.09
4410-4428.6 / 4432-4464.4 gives -0.16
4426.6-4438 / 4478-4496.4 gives -0.01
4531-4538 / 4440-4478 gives -0.13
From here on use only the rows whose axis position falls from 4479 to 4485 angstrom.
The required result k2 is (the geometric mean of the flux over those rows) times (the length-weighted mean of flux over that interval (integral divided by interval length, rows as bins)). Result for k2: 2.37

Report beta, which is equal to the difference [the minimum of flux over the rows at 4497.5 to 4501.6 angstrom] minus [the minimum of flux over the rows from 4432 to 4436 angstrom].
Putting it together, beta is 0.11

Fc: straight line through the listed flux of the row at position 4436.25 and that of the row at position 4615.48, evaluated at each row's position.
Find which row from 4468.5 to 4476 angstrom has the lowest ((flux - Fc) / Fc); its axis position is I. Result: 4475.24 angstrom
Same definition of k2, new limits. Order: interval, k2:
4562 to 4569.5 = 1.85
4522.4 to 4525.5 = 2.05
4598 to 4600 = 1.87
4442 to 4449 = 1.88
